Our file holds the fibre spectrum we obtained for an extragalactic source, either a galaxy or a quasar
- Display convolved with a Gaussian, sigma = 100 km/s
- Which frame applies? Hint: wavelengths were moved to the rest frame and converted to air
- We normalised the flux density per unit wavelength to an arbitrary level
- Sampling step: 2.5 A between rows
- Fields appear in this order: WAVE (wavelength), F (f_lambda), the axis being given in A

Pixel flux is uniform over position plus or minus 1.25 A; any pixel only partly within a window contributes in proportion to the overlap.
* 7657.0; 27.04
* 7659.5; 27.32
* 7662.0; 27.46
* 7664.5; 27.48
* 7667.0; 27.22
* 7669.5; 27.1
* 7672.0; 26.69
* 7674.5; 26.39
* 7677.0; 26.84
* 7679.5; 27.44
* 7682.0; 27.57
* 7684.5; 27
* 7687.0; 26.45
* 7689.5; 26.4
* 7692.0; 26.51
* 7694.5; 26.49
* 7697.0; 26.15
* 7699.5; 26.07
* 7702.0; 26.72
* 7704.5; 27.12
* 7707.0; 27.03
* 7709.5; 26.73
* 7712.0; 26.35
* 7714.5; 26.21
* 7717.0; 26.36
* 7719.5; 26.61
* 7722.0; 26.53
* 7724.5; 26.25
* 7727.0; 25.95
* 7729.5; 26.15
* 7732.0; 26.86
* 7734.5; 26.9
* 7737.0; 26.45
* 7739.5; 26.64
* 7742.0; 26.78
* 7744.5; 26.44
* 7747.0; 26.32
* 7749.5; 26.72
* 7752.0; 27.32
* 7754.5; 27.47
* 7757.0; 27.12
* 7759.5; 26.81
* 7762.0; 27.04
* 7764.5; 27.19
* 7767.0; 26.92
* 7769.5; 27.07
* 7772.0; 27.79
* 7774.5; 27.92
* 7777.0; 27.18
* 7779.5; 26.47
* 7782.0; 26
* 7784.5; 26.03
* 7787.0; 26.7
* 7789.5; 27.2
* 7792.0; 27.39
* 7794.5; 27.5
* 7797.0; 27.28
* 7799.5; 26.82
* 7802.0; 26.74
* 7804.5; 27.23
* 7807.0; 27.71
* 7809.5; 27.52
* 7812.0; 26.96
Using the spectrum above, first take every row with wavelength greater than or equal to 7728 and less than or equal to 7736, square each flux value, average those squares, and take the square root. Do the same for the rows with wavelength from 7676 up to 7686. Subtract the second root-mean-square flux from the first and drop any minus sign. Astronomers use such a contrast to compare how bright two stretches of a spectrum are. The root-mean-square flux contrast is 0.6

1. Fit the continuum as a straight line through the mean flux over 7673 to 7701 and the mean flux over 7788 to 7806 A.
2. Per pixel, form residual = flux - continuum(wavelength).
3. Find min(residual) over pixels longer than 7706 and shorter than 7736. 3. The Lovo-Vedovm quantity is -0.90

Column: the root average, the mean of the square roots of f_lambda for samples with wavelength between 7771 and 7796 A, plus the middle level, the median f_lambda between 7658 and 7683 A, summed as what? 32.47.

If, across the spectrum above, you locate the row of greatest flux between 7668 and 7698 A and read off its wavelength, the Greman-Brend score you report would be 7682.0 A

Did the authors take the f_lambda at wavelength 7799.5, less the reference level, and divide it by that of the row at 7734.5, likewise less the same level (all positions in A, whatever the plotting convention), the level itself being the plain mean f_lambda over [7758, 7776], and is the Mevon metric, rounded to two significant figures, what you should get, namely 1.2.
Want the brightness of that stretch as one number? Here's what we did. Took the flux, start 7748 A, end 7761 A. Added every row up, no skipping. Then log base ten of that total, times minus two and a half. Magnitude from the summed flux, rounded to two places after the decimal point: -5.33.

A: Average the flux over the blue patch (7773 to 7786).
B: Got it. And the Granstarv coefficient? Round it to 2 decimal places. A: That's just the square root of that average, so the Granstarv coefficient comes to 5.17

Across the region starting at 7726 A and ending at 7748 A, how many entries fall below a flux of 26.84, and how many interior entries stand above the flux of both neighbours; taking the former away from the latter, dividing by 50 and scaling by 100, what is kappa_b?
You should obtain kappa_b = -10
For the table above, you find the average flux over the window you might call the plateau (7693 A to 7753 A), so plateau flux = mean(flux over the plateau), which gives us 26.5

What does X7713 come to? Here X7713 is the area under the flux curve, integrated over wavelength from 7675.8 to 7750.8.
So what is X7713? 1995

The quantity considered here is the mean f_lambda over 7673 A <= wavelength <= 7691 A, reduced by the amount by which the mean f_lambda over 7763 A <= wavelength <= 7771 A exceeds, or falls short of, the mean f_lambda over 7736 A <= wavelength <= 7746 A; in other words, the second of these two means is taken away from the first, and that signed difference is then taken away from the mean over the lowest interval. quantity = 26.4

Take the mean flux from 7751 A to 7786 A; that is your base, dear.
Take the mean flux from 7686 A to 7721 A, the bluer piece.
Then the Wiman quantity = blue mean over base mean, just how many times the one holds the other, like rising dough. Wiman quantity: 0.98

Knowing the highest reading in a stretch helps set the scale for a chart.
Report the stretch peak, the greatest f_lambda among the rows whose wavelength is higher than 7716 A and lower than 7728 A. 26.61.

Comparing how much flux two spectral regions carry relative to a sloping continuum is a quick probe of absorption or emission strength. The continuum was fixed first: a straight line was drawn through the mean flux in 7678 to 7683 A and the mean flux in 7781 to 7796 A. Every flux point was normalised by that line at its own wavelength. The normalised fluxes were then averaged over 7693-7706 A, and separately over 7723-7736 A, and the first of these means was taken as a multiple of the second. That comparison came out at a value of 1.00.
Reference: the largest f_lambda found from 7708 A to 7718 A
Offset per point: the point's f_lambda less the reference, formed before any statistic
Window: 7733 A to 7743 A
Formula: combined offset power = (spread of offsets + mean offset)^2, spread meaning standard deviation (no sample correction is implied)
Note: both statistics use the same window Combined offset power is 0.02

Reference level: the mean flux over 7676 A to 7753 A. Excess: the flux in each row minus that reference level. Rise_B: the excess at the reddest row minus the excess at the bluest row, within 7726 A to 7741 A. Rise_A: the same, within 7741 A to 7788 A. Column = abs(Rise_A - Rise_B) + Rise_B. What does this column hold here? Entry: 1.5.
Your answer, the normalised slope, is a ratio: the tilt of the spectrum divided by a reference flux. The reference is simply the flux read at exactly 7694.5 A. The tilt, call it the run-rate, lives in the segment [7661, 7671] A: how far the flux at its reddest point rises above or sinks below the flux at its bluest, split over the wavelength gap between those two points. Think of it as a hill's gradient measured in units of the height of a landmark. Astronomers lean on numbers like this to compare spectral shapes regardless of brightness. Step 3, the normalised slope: -0.002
